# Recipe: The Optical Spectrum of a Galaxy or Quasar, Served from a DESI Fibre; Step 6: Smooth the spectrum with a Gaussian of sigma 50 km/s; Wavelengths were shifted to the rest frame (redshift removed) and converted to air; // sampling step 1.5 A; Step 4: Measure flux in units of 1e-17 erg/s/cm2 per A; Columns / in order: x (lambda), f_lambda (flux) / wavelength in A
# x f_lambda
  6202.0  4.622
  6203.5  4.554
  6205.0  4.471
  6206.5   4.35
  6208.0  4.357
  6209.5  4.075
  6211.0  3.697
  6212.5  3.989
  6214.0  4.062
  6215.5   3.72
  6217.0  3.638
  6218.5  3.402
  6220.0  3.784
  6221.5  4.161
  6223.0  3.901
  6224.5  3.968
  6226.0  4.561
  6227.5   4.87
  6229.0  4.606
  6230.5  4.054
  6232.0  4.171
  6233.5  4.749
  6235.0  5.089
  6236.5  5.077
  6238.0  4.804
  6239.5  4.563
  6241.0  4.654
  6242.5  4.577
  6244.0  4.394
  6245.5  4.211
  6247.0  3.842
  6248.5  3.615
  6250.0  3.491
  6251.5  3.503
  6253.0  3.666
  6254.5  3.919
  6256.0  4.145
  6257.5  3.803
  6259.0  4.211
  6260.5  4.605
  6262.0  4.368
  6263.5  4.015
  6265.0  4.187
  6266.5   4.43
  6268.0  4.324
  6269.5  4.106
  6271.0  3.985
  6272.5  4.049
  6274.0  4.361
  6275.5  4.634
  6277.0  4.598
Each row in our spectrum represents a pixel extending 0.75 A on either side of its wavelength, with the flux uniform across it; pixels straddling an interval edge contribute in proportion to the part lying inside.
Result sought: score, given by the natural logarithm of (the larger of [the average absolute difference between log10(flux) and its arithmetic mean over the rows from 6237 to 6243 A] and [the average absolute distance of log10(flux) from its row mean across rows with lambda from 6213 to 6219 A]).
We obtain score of -3.8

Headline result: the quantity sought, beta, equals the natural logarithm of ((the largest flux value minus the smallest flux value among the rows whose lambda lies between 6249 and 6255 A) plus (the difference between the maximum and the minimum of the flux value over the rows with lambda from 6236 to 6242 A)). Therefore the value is -0.06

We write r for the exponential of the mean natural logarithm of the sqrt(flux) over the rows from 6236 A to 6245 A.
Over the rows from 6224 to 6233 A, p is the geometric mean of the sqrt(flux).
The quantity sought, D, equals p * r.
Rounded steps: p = 2.09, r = 2.16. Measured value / 4.51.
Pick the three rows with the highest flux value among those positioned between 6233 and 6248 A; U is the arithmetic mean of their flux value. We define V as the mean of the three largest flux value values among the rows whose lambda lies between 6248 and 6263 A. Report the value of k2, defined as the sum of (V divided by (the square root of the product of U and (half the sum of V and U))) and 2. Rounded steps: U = 5.0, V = 4.39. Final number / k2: 2.91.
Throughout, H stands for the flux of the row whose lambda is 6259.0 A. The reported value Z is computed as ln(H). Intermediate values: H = 4.211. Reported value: 1.44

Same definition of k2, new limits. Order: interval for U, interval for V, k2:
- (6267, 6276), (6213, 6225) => 2.94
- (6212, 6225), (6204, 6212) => 3.06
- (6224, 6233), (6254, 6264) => 2.95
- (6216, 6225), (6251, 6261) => 3.06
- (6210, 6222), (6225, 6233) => 3.11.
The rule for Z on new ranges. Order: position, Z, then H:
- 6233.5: 1.56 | 4.749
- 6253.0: 1.30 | 3.666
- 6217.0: 1.29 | 3.638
